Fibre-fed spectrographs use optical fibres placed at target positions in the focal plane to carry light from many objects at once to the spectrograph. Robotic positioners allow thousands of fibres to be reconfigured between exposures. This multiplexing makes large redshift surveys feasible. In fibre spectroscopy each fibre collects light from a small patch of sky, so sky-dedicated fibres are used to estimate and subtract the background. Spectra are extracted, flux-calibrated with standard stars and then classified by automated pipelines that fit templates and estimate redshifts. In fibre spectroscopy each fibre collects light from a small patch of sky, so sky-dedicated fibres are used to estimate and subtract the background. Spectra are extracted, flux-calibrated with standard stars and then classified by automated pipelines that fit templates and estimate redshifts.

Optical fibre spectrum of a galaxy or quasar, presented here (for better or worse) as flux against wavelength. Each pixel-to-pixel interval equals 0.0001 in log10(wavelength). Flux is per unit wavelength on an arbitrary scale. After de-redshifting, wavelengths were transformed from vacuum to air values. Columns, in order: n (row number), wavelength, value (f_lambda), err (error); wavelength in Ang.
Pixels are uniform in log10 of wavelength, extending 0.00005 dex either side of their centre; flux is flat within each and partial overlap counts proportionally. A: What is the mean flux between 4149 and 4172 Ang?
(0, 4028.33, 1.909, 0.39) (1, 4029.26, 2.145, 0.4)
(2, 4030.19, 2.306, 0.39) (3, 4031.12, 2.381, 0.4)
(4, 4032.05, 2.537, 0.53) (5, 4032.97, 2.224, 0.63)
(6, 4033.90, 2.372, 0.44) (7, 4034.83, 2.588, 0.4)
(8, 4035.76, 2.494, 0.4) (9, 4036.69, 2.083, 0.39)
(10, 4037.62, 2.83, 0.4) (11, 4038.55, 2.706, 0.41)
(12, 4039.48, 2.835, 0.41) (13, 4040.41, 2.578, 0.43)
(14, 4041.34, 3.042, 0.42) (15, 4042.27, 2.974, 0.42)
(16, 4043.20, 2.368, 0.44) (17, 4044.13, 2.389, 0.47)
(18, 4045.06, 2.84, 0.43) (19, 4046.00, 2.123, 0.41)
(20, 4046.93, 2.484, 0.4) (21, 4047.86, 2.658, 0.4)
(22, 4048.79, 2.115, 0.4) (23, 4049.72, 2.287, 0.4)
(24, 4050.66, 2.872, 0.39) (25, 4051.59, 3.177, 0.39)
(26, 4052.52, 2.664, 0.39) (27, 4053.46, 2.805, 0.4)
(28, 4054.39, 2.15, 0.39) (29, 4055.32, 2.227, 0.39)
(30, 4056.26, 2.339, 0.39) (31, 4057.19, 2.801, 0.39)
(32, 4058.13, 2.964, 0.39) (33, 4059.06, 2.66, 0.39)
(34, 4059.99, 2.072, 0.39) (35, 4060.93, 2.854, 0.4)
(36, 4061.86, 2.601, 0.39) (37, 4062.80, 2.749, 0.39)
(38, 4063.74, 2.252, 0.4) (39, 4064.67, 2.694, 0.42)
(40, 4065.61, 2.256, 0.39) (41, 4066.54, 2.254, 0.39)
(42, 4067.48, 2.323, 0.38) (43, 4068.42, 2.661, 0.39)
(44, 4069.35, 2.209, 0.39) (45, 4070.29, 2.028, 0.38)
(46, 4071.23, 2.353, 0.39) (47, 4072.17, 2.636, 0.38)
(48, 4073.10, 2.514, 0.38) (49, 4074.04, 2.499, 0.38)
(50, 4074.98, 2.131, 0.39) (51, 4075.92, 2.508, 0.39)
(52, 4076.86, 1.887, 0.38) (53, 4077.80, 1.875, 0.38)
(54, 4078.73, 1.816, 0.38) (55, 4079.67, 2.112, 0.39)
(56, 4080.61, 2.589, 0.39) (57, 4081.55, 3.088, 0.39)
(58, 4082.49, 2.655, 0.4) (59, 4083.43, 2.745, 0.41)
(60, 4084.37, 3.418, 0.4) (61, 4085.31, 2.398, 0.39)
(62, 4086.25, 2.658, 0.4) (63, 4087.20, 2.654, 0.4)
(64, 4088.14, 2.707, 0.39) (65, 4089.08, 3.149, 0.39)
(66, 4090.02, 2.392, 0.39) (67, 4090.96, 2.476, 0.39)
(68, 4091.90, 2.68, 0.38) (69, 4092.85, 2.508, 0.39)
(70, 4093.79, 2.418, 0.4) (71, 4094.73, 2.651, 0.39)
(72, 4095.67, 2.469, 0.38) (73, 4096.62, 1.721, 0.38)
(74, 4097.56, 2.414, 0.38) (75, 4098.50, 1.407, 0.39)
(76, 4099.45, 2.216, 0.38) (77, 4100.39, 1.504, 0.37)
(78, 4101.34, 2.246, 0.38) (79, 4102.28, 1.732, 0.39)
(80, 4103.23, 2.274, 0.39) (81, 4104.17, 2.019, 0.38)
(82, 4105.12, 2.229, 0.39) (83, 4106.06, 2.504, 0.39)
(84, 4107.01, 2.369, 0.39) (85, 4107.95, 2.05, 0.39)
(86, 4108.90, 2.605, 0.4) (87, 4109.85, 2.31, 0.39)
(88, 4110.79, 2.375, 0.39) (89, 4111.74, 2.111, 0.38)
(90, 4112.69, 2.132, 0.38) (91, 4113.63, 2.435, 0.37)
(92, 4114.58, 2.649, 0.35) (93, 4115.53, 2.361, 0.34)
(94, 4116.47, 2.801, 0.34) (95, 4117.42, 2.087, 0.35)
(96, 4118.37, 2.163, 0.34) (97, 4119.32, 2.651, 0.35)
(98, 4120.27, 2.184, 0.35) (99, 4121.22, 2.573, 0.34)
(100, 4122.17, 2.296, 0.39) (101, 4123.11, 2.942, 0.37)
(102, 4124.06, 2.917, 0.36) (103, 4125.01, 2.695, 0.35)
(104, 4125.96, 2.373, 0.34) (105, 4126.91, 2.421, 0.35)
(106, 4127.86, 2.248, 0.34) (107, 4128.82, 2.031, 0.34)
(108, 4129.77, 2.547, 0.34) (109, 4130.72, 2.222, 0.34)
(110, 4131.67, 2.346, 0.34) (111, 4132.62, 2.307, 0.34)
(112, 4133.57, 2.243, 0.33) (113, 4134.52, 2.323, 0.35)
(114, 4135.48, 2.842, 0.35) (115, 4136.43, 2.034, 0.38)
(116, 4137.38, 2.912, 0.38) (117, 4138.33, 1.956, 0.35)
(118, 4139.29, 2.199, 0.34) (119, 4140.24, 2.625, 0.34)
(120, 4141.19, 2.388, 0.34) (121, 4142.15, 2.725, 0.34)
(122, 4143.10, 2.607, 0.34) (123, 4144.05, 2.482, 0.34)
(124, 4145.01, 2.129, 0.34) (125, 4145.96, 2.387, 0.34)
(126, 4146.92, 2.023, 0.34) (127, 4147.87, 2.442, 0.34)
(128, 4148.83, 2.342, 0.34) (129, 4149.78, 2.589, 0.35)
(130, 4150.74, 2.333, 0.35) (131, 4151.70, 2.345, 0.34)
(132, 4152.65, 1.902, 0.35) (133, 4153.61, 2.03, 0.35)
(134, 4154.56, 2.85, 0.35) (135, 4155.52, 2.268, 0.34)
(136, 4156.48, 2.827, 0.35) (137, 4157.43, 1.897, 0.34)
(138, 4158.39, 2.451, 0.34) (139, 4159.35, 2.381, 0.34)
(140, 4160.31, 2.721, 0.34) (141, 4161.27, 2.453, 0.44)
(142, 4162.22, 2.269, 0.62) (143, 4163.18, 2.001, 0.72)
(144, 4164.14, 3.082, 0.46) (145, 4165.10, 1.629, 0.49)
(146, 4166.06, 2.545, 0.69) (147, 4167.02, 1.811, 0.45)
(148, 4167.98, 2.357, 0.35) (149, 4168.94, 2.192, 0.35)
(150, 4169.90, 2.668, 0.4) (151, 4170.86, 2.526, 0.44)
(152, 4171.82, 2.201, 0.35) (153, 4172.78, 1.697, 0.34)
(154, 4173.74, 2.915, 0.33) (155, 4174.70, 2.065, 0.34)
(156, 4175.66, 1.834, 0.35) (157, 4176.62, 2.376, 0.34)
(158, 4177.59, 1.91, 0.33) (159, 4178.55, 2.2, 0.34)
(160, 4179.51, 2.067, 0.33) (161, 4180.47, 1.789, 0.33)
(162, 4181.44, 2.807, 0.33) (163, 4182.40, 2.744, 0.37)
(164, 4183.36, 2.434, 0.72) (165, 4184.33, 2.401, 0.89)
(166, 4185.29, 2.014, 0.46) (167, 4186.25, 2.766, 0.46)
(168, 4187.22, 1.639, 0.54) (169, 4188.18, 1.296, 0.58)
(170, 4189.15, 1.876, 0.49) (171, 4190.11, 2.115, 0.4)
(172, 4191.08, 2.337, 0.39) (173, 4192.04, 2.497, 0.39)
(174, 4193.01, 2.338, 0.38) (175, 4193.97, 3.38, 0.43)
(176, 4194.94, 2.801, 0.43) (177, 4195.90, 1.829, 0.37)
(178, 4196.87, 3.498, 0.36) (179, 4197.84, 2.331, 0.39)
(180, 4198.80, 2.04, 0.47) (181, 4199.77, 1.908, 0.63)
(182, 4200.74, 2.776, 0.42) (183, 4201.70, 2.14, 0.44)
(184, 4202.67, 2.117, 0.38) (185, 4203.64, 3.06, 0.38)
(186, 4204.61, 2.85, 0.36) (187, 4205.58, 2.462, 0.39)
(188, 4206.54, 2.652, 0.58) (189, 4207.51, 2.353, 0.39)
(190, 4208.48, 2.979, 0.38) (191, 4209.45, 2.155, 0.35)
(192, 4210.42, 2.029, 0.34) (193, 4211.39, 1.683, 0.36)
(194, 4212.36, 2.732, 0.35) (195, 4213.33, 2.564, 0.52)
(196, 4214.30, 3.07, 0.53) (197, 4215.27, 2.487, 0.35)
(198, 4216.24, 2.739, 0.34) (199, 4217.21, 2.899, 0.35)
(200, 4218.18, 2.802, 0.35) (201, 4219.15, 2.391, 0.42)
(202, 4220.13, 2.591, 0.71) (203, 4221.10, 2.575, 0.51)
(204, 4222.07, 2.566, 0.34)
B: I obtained 2.35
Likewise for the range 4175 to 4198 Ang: 2.30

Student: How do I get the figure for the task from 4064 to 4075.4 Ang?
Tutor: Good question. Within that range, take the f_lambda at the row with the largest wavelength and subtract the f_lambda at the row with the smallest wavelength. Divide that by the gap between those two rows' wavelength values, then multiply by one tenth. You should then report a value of -0.0055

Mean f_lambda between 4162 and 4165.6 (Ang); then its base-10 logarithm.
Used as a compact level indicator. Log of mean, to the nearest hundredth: 0.35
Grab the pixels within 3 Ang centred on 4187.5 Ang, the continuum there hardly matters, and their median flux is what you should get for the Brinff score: 1.6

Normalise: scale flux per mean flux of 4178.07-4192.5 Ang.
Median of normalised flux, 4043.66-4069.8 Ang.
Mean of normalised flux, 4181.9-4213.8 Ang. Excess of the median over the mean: 0.07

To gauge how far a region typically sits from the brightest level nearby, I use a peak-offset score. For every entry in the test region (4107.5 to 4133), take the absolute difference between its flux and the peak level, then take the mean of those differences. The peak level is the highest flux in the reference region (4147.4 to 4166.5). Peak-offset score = 0.68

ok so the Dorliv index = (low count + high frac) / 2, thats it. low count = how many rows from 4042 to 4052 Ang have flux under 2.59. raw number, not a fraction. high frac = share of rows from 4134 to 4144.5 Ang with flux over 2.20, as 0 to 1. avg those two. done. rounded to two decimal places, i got 3.36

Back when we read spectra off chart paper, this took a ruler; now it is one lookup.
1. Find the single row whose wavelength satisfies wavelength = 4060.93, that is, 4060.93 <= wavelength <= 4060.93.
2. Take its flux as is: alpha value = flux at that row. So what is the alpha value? 2.854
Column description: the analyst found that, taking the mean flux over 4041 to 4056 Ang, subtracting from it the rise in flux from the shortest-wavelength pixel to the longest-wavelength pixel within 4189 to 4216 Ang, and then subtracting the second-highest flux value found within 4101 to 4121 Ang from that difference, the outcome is -0.7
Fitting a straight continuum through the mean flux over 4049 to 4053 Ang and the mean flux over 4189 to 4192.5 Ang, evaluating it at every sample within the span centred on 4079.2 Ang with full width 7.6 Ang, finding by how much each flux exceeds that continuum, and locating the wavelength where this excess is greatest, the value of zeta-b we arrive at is 4081.55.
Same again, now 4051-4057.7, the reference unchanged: 4051.59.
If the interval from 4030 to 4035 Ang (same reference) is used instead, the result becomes 4034.83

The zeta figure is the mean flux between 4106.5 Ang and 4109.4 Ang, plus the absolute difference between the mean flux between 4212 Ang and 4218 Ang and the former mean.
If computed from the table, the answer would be 2.75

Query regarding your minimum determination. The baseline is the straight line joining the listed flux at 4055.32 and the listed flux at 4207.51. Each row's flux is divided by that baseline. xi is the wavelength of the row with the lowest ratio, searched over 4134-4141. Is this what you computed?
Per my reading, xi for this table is 4138.33 Ang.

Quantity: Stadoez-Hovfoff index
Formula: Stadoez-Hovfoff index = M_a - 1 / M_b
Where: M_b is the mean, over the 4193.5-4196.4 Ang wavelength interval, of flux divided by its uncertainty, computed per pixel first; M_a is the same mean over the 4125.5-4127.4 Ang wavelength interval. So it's 6.8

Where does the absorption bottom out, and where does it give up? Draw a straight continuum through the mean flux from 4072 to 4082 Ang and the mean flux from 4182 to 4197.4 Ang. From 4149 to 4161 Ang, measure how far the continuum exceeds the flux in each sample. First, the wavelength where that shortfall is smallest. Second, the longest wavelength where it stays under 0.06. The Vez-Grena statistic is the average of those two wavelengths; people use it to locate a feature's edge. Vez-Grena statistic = 4157.4 Ang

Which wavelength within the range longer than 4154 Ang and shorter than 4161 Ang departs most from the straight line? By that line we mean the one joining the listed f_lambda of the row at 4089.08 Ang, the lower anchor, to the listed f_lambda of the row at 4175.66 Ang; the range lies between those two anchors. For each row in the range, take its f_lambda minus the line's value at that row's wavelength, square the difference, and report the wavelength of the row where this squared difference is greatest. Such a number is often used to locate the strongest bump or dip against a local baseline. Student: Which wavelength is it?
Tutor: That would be 4156.48 Ang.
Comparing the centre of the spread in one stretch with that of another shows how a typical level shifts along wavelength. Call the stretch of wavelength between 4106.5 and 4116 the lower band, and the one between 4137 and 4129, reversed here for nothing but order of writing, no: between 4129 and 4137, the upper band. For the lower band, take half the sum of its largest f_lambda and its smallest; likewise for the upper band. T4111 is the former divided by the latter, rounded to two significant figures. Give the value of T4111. 0.96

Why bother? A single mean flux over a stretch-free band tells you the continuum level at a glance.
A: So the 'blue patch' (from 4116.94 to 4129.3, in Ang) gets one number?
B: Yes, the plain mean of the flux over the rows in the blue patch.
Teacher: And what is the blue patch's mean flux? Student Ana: 2.43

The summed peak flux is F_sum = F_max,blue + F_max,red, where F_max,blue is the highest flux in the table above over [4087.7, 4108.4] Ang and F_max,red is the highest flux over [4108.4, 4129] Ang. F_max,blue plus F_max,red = 6.1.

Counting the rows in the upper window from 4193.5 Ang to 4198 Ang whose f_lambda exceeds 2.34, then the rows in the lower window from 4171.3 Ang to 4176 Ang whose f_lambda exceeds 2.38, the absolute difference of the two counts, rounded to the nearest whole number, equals 2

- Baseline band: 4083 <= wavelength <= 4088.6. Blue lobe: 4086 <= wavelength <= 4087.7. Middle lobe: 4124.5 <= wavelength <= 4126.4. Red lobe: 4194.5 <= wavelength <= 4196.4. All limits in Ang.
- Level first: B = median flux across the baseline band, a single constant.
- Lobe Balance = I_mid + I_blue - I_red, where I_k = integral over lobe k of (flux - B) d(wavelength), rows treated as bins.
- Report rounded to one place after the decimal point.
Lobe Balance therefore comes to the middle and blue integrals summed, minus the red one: 0.4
